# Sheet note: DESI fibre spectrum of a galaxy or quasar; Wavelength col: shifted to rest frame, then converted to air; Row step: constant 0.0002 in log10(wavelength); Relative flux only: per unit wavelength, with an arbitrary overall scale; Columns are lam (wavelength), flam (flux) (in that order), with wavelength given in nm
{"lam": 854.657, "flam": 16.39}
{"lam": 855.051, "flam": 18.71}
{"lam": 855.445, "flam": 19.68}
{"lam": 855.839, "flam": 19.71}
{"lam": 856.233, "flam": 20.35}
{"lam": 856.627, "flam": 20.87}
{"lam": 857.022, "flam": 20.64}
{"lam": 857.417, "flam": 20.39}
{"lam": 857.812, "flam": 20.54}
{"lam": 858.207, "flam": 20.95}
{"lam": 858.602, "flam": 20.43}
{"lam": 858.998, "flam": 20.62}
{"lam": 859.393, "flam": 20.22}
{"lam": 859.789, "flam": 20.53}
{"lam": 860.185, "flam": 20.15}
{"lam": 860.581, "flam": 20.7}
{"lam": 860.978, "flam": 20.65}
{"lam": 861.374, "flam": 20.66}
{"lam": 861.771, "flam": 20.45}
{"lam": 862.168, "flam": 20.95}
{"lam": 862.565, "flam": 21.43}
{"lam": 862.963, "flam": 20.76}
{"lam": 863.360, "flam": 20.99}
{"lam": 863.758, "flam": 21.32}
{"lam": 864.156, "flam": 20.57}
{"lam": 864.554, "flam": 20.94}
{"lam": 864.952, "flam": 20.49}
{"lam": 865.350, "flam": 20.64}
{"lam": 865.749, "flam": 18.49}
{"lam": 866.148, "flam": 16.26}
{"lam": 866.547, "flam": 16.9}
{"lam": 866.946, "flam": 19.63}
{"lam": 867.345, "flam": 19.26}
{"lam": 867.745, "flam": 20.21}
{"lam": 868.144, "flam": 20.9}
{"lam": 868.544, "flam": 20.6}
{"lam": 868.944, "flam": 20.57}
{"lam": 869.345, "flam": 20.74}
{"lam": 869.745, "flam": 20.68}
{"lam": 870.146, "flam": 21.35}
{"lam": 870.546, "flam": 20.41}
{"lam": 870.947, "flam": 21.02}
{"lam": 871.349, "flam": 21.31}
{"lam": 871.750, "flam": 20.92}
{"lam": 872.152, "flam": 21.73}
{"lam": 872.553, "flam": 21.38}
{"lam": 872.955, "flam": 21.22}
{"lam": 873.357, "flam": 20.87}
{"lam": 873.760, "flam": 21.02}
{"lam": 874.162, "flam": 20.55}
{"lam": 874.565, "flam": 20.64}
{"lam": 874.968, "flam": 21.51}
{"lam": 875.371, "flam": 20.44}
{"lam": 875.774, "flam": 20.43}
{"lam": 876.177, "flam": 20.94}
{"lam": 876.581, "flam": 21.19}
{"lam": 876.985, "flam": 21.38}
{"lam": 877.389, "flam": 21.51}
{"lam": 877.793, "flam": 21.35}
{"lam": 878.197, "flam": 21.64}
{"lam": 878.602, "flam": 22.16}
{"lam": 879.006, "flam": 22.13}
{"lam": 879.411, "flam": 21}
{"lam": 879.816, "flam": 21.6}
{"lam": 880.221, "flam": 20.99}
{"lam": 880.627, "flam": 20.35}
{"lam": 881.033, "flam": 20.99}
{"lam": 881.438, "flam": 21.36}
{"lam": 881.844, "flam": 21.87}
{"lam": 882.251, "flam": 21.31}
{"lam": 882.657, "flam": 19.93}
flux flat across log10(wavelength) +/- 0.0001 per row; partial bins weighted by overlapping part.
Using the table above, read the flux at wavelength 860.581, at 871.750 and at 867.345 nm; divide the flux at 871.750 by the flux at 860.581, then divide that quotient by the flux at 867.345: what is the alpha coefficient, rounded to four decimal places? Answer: 0.0525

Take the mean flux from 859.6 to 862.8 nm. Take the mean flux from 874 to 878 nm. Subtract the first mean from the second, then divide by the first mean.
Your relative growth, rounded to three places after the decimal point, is 0.015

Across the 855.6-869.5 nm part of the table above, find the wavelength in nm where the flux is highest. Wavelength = 862.565 nm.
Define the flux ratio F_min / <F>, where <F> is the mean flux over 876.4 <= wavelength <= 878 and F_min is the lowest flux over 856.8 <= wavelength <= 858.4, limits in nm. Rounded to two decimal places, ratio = 0.95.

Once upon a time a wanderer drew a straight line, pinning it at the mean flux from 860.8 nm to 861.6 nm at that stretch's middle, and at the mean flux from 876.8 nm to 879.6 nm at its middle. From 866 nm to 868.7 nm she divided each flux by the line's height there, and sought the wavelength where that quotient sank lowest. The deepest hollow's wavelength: 866.148 nm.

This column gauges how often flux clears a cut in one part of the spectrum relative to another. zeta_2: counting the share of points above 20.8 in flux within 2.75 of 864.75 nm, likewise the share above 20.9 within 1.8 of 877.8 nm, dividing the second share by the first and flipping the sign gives -2.8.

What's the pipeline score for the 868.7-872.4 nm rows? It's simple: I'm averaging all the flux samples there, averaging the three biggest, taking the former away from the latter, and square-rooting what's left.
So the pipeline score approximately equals 0.70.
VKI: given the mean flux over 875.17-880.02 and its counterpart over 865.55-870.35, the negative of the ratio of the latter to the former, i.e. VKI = -0.92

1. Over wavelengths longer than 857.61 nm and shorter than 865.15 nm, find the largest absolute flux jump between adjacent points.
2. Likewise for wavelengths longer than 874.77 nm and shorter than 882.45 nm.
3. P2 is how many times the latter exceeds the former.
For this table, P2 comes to 1.5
